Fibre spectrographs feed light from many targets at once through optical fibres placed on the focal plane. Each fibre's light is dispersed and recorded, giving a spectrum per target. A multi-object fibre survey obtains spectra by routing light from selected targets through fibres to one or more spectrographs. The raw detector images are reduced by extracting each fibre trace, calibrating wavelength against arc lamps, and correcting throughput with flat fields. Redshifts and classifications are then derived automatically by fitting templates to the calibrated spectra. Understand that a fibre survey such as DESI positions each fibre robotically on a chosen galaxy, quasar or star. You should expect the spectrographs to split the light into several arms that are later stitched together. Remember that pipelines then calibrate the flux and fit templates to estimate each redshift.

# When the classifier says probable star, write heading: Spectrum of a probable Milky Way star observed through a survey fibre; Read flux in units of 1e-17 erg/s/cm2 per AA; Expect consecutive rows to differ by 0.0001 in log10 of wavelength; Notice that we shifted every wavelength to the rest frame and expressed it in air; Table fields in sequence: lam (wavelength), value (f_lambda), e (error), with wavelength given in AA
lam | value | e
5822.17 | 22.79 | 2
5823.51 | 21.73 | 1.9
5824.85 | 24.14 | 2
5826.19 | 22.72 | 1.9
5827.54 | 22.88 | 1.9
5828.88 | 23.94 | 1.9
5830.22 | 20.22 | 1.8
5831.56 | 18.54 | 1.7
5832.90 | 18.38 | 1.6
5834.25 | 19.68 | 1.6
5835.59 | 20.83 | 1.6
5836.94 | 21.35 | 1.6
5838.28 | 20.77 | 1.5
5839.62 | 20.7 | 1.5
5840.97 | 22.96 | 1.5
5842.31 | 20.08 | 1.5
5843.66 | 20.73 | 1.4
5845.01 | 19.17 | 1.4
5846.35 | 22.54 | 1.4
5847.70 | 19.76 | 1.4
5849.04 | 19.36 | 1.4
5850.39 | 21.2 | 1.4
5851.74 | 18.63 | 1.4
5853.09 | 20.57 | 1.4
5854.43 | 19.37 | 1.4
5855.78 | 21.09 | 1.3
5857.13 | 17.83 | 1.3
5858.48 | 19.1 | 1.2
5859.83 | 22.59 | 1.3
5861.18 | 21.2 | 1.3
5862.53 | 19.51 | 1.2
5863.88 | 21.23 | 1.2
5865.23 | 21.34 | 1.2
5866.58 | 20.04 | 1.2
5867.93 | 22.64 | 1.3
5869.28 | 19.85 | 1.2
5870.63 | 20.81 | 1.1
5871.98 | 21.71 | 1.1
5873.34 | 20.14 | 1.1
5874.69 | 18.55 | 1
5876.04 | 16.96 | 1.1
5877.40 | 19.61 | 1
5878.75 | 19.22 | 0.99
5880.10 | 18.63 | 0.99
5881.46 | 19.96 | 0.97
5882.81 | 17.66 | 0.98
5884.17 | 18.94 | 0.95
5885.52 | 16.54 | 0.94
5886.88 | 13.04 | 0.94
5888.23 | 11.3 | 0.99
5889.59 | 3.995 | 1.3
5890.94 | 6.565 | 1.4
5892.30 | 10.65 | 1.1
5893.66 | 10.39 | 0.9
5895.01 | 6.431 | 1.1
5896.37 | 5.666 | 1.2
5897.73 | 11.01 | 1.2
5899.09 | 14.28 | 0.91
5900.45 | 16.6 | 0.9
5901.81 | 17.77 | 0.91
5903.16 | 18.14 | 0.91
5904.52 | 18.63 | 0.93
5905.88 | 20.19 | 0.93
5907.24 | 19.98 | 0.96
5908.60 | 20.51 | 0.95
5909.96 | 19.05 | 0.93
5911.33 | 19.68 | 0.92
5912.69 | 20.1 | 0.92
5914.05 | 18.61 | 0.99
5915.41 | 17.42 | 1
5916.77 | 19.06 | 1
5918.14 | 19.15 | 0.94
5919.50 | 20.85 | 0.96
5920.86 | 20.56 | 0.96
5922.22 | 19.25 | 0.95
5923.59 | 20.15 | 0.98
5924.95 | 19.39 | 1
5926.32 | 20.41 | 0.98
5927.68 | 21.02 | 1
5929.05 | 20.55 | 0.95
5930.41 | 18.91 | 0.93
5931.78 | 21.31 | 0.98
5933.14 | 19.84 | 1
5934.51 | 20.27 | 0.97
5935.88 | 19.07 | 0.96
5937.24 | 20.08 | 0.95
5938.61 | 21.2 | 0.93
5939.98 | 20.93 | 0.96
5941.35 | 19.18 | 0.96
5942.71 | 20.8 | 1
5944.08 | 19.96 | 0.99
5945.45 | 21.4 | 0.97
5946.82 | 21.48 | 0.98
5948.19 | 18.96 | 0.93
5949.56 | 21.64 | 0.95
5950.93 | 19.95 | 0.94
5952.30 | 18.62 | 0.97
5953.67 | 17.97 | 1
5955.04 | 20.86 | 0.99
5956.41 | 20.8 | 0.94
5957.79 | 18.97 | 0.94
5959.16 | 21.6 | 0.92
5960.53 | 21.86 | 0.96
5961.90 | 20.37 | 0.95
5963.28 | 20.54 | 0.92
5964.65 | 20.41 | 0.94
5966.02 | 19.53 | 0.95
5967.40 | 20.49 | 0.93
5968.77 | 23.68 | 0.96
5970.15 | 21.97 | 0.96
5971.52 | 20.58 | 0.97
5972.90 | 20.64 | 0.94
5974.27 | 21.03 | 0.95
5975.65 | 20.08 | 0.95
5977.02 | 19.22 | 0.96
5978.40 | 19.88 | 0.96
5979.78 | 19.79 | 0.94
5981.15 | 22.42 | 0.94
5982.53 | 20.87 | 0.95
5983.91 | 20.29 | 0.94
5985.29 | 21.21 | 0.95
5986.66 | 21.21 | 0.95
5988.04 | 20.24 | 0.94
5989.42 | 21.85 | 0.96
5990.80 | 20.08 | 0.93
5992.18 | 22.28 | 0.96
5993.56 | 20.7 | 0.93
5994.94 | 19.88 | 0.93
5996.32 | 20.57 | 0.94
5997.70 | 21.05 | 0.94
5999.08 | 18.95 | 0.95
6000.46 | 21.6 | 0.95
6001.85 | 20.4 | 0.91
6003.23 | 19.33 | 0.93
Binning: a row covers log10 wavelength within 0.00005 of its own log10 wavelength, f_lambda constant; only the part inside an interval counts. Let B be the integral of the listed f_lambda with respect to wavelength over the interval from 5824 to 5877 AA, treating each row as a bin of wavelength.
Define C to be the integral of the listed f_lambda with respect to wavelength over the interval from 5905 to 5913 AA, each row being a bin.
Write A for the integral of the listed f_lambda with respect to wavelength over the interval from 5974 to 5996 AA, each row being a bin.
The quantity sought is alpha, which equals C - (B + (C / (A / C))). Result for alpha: -988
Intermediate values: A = 455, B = 1091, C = 159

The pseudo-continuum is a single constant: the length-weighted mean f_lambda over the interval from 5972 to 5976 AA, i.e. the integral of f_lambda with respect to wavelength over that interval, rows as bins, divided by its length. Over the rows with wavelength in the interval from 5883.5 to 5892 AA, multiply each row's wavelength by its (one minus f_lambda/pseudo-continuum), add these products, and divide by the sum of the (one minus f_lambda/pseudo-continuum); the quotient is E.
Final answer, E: 5888.8 AA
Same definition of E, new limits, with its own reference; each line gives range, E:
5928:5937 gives 5933.3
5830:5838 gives 5831.6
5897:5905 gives 5899.9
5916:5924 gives 5919.4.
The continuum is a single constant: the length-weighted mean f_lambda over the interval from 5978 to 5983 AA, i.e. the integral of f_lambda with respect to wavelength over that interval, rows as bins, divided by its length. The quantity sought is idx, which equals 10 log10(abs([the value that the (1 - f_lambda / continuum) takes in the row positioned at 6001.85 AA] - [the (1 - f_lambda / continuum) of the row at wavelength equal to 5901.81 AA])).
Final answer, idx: -9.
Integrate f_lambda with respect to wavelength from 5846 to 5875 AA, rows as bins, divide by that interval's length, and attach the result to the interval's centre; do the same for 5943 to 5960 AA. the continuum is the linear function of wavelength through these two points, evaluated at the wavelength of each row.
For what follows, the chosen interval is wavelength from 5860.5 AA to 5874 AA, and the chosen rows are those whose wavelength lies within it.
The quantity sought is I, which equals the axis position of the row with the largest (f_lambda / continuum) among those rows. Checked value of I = 5867.93 AA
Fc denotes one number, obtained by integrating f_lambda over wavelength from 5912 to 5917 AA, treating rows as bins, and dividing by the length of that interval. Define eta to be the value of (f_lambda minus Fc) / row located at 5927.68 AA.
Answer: 2.2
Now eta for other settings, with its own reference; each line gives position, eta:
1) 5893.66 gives -8.4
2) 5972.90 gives 1.8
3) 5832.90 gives -0.4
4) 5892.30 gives -8.2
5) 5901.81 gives -1.0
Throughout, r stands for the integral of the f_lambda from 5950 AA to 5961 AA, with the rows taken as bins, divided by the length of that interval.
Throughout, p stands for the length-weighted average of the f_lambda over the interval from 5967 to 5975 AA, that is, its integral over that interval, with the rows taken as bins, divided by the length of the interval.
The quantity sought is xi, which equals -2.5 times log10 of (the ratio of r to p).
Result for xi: 0.07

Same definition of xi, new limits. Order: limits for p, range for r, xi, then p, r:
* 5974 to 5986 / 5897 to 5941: 0.07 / 20.5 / 19.2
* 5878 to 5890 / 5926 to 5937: -0.27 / 15.8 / 20.2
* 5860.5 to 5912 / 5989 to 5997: -0.24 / 16.8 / 20.9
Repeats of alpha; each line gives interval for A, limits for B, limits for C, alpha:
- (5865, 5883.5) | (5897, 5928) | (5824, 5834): -492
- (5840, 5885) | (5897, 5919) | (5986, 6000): -202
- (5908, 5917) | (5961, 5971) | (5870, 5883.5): -343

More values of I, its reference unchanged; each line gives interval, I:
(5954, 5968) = 5960.53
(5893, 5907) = 5905.88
